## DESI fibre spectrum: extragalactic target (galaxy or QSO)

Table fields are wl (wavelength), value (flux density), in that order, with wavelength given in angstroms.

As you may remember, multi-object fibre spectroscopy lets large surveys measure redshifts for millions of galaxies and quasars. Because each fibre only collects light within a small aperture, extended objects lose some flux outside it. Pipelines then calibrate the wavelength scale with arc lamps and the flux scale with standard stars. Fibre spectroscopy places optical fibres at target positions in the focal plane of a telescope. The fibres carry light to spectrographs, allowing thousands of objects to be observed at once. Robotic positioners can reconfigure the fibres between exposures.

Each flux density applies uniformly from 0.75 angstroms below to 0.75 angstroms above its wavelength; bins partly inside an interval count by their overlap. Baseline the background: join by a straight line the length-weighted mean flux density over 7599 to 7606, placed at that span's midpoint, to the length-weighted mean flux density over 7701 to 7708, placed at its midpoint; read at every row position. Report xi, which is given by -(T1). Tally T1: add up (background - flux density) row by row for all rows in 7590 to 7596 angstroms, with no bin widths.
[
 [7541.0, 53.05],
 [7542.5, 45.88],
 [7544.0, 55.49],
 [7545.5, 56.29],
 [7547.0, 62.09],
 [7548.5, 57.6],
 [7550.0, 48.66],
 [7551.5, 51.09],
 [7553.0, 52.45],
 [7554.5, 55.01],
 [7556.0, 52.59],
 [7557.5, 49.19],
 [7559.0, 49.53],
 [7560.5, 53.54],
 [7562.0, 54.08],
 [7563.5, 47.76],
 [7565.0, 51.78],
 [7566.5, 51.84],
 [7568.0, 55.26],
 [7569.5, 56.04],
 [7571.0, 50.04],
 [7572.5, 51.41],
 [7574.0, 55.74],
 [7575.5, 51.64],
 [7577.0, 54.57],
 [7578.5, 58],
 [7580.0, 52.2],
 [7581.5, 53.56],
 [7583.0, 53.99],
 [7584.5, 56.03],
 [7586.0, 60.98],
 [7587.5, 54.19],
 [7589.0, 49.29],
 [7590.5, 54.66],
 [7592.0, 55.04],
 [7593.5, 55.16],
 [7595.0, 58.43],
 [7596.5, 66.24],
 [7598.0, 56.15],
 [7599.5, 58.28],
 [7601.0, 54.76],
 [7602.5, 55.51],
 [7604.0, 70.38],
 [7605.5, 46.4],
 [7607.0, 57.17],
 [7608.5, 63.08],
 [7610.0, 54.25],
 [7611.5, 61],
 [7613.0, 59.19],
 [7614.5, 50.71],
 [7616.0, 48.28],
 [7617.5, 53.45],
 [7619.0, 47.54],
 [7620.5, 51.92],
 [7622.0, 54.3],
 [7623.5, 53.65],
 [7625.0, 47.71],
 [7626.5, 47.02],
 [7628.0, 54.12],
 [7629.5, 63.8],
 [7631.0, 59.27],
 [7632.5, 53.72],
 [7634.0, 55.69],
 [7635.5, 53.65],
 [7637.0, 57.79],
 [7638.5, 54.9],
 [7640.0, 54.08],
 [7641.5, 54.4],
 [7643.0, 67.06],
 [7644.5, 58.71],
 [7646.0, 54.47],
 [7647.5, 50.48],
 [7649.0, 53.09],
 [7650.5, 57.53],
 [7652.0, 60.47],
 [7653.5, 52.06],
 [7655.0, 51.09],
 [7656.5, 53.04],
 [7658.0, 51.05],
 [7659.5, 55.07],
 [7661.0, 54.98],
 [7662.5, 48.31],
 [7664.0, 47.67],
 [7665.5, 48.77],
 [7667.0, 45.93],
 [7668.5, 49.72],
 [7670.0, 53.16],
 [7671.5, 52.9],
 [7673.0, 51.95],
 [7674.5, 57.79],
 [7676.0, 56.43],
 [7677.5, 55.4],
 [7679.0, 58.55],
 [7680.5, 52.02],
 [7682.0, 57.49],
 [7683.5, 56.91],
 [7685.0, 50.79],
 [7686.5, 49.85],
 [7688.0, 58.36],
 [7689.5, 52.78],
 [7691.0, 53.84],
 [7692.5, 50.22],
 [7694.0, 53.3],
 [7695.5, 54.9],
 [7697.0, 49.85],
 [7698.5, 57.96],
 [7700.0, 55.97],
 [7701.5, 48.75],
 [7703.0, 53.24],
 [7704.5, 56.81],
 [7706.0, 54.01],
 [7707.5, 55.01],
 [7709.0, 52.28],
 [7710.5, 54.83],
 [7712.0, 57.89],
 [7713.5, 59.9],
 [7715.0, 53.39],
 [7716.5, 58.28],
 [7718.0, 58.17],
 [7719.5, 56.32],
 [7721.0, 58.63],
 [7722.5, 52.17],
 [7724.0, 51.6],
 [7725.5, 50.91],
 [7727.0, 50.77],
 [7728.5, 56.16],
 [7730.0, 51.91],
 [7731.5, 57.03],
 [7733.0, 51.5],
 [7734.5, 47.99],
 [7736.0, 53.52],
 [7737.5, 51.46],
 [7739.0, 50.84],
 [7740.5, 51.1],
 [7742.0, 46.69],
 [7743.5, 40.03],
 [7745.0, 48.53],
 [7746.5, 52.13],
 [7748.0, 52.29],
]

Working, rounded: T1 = 8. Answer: -8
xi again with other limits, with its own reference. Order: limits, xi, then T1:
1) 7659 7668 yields -30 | 30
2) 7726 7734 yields 4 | -4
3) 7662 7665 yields -14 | 14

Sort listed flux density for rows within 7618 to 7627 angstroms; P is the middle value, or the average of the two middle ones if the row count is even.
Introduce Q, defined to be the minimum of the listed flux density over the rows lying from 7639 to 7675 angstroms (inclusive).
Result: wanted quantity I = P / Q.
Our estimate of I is 1.08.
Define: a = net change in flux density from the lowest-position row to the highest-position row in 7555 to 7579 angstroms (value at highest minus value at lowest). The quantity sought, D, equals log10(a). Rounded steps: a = 5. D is 0.73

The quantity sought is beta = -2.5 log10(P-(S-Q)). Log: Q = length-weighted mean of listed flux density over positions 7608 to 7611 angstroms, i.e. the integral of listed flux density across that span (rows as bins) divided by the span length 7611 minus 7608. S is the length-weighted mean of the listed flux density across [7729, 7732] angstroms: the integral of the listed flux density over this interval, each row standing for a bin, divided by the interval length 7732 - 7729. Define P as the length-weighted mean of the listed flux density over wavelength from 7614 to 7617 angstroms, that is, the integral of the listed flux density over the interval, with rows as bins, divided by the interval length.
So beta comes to -4.33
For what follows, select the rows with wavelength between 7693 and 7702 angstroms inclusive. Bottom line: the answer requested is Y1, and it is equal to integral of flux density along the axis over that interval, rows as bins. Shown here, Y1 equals 481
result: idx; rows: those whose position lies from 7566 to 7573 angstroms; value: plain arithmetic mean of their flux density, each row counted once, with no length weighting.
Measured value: 52.9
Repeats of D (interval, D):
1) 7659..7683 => 0.38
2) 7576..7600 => 0.57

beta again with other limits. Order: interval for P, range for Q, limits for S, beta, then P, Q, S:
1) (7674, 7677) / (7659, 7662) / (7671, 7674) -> -4.42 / 57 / 54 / 52.8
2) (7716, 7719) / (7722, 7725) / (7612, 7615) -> -4.33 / 58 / 52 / 55.8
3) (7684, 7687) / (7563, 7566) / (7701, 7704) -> -4.23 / 51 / 50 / 51.7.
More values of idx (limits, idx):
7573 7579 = 55.0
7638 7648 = 56.3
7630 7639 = 55.8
